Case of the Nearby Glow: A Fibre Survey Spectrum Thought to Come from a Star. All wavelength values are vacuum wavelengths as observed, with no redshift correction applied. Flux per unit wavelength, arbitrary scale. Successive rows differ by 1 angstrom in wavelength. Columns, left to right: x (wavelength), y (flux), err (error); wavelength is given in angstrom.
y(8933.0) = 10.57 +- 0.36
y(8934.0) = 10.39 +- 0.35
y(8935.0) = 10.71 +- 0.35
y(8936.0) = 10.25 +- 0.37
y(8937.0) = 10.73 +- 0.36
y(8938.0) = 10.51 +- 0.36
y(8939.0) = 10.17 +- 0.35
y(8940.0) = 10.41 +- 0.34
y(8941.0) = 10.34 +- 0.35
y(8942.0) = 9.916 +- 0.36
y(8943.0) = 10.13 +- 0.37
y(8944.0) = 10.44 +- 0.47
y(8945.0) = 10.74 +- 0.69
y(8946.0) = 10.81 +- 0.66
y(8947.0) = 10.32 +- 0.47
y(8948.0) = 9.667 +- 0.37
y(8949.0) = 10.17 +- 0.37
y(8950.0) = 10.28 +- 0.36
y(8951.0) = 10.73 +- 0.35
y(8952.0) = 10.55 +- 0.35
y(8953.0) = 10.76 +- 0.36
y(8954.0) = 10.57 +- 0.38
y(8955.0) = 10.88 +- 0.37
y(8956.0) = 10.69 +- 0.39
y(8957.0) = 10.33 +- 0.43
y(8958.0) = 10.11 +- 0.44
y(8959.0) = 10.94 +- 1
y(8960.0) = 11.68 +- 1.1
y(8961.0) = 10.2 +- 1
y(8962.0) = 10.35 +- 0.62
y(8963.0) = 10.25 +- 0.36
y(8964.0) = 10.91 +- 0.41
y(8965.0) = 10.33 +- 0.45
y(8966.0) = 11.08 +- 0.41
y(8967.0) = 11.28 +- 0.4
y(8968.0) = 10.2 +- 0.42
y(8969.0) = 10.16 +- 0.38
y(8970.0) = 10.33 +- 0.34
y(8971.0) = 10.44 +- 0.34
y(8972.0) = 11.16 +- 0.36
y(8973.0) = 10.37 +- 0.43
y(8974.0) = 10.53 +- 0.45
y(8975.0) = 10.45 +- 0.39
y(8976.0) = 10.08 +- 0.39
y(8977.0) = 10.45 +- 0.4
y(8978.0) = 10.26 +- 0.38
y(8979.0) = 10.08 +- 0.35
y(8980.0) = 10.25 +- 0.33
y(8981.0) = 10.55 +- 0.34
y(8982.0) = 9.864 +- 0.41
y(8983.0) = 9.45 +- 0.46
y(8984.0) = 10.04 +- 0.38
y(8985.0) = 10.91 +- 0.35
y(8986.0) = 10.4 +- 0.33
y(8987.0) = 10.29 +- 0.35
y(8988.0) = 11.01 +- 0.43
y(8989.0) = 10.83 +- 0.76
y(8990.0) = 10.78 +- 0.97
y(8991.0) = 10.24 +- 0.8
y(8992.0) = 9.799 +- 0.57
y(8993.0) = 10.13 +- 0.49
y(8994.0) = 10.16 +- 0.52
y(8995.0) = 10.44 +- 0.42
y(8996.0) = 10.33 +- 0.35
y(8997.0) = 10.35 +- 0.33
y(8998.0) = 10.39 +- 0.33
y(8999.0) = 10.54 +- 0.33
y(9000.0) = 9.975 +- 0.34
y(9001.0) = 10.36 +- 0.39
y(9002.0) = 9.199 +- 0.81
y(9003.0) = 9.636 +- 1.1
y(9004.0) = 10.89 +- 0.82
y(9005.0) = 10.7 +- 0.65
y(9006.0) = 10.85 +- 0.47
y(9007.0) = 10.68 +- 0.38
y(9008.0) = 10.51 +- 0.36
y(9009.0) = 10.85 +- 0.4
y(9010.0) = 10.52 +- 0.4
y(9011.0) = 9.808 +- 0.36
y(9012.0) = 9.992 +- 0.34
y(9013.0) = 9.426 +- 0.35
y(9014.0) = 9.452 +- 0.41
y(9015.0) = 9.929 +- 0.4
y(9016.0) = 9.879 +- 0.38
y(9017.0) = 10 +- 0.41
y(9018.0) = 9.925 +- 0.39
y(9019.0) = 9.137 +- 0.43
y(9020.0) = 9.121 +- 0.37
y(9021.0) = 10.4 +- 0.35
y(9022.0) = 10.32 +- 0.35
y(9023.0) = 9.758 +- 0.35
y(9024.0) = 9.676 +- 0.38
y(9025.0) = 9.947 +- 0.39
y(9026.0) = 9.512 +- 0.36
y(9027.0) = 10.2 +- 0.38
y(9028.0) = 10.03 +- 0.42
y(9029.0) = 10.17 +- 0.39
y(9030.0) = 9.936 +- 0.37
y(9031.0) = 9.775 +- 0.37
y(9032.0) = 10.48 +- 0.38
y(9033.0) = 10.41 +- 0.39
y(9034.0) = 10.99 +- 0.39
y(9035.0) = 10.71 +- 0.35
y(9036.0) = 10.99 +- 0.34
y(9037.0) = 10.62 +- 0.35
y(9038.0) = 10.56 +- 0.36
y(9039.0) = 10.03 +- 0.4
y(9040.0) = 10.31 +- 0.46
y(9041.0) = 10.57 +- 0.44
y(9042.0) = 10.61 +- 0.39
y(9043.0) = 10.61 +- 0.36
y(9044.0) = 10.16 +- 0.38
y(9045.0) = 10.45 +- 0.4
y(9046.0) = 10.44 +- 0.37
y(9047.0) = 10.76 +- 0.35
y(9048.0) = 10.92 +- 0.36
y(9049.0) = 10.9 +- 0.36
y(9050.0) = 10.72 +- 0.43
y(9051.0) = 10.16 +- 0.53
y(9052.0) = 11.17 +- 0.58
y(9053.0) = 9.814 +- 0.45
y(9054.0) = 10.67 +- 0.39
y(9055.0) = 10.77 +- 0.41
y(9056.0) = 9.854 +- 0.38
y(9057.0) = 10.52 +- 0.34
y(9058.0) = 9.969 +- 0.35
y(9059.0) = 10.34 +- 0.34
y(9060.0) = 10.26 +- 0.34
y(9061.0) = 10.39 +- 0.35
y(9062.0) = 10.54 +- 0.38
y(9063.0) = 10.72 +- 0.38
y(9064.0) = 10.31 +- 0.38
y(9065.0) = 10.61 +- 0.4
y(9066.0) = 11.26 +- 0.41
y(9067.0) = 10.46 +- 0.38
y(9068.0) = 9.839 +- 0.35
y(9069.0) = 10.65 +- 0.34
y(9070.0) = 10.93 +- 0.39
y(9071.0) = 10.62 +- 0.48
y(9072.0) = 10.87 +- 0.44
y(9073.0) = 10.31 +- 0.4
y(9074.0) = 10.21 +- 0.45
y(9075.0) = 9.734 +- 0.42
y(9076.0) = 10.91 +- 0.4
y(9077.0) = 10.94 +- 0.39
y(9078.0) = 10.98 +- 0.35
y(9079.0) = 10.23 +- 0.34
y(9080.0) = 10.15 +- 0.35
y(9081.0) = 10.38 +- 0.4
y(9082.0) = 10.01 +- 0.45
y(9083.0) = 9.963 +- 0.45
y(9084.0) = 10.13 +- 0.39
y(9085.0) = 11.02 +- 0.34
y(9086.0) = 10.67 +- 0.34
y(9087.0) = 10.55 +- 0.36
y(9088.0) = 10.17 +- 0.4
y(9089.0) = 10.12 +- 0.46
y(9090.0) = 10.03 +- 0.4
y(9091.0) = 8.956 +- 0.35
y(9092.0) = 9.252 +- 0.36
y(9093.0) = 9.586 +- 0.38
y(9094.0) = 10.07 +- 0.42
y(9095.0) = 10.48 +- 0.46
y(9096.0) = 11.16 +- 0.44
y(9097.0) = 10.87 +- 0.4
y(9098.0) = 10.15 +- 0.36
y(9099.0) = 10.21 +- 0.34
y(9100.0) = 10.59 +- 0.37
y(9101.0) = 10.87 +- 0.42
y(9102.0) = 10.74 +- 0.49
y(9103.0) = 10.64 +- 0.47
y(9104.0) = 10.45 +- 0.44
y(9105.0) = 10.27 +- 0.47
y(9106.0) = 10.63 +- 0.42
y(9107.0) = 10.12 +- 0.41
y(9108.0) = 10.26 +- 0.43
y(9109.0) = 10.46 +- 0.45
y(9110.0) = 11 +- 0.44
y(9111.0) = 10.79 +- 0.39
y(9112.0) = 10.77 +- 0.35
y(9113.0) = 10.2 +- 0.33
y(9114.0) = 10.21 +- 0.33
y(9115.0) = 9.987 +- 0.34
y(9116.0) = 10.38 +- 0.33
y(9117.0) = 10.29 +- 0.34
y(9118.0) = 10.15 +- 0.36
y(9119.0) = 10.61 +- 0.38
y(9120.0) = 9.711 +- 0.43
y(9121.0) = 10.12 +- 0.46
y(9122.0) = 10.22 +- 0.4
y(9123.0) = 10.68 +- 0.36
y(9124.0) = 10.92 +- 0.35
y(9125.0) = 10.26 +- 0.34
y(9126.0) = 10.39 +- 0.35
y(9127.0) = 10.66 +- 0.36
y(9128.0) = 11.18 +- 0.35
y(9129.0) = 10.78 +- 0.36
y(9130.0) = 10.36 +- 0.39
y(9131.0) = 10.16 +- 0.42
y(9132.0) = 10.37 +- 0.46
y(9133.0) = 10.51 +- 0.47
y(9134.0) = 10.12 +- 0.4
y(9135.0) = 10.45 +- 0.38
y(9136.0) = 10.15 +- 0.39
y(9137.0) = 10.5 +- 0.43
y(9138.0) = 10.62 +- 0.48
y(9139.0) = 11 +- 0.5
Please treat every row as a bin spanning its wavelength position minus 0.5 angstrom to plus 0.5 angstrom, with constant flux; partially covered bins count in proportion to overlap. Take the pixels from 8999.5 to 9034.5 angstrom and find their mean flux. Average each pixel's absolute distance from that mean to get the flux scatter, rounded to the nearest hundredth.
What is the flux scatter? 0.42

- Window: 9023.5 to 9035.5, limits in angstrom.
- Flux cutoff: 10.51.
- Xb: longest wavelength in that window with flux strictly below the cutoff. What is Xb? 9033.0 angstrom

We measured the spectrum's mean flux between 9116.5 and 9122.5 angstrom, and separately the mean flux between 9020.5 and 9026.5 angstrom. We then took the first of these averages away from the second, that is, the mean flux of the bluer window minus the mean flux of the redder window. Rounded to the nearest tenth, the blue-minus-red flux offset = -0.2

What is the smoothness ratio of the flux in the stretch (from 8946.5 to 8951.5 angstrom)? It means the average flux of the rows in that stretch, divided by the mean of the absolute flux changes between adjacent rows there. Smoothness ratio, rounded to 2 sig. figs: 24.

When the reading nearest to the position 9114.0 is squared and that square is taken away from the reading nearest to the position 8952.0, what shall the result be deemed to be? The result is -93.7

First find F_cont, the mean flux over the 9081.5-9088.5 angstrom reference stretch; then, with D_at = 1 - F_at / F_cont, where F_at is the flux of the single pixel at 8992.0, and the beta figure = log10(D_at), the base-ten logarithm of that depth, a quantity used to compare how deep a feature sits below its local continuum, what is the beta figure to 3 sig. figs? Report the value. -1.27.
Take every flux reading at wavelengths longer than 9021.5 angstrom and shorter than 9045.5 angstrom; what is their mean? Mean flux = 10.3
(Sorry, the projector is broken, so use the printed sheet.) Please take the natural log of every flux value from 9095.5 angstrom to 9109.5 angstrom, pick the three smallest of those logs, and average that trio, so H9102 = 2.32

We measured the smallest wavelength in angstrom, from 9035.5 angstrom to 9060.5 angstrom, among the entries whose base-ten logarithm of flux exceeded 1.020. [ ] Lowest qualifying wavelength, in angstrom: 9036.0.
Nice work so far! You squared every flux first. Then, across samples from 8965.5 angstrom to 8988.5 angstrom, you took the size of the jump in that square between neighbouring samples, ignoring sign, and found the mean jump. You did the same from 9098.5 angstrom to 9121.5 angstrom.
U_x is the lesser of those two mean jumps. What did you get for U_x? 6.1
